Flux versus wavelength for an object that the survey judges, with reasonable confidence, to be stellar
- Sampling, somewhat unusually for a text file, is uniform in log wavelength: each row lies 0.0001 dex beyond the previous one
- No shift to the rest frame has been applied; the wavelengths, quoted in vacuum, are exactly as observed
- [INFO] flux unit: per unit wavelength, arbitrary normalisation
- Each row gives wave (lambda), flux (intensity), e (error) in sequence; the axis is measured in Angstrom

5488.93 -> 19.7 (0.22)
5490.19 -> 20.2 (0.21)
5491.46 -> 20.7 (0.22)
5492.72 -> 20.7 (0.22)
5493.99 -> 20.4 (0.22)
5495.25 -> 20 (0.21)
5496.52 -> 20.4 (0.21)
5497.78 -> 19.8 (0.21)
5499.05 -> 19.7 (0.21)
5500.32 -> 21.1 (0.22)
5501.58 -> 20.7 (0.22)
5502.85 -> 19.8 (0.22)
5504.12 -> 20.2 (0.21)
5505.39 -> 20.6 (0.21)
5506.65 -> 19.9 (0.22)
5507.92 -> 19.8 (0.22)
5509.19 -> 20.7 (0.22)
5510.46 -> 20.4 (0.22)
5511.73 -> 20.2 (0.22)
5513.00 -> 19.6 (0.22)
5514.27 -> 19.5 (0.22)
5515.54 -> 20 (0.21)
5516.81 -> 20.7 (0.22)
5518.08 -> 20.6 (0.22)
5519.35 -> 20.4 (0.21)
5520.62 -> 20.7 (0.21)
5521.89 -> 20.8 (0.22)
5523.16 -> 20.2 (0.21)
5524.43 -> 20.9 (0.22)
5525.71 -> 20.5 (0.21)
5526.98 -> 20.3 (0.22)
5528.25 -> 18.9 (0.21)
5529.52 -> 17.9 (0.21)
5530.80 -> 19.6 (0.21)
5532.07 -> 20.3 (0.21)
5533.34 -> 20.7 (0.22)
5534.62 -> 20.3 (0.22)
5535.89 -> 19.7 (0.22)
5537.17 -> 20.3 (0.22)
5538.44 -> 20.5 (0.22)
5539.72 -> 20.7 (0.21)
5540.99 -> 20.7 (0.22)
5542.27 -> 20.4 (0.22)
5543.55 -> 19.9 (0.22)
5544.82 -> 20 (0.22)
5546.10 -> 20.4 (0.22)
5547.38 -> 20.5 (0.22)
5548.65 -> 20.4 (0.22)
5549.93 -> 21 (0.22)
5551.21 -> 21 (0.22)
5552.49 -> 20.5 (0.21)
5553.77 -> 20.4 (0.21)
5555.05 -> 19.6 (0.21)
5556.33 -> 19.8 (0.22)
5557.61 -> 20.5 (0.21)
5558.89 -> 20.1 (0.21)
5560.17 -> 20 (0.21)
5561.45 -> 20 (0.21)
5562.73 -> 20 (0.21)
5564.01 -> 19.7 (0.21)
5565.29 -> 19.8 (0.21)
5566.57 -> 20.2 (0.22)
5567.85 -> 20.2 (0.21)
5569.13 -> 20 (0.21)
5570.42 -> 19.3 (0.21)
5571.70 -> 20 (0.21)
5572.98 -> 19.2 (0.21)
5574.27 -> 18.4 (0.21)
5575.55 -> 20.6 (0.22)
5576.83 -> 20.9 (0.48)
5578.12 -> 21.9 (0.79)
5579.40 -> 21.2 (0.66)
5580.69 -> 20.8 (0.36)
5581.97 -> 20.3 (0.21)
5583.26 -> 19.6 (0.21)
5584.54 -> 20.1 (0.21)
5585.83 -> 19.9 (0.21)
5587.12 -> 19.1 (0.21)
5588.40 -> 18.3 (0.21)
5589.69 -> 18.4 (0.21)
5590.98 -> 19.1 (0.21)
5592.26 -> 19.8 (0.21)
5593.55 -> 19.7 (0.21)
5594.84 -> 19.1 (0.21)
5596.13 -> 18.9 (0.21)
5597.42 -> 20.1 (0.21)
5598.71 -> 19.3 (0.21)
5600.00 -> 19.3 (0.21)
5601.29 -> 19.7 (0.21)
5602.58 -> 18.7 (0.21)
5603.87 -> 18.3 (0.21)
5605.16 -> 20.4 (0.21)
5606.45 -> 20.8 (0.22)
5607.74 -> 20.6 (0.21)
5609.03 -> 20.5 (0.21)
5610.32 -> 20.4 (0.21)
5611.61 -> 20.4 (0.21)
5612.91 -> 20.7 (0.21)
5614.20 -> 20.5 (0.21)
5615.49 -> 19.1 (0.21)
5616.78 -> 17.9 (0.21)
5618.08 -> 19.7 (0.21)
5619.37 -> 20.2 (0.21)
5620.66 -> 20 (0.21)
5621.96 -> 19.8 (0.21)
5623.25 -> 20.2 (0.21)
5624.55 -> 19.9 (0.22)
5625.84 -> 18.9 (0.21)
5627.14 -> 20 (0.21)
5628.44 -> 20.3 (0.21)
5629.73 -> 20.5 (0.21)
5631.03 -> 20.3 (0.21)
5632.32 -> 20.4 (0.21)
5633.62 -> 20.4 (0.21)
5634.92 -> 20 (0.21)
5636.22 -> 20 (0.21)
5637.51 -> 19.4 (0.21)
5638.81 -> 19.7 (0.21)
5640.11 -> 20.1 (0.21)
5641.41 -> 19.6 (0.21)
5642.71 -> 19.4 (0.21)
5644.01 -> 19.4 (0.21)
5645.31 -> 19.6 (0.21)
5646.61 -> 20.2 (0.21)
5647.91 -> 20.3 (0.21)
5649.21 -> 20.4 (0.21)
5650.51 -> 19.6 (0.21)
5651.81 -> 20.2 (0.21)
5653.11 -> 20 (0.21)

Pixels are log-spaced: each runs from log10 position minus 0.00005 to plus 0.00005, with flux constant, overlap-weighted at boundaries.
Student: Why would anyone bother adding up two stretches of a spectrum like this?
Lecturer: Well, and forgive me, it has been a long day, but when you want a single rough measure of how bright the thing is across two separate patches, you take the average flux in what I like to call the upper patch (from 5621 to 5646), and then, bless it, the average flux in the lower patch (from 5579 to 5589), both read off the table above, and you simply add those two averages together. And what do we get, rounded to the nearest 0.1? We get 39.8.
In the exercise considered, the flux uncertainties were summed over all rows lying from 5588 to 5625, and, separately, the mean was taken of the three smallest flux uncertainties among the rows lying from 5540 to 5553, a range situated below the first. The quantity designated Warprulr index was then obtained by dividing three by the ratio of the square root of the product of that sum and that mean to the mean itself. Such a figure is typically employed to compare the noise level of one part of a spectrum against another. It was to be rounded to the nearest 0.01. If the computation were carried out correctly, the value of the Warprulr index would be 0.56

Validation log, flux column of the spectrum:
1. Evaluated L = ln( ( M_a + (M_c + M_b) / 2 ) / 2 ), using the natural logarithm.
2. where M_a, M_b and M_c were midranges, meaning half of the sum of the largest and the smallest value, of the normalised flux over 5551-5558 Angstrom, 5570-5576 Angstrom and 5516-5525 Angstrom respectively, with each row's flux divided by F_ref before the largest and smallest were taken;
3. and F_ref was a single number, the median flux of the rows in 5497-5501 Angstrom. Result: 0.018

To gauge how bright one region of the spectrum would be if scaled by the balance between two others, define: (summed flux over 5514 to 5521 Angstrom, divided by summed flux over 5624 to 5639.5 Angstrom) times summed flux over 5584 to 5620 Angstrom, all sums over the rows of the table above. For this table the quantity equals 279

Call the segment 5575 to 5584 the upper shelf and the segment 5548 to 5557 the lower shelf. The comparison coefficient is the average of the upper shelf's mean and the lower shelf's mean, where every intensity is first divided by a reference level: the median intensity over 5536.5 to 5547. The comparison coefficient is 1.008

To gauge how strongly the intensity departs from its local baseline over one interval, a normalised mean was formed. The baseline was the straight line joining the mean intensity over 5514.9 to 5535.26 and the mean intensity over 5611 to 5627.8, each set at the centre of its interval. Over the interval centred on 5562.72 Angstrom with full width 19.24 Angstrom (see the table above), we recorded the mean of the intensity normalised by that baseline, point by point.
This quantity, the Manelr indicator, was 1.00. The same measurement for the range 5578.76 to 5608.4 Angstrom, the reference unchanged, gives 0.99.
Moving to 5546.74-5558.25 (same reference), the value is 1.02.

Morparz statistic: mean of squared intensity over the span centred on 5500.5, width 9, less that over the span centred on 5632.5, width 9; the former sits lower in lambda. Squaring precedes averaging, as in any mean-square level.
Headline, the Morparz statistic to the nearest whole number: -1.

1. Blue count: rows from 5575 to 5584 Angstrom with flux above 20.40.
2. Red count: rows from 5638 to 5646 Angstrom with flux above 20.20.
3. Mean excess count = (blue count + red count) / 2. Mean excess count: 2.5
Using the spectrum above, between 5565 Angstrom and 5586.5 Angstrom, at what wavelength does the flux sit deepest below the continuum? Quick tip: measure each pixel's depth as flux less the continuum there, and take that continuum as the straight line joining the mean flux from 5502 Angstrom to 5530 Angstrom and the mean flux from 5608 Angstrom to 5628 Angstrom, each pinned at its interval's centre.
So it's 5574.27 Angstrom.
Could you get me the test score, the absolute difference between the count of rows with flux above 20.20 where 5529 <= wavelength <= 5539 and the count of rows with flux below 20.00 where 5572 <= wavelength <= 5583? 3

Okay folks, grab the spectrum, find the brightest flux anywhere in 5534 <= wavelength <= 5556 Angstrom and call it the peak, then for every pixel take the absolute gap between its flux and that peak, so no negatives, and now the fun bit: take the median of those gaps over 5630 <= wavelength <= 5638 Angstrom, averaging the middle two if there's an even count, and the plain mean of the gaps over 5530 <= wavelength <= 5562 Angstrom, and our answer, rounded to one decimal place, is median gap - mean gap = 0.1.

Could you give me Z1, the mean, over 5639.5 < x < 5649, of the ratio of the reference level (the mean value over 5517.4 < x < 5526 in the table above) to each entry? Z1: 1.04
